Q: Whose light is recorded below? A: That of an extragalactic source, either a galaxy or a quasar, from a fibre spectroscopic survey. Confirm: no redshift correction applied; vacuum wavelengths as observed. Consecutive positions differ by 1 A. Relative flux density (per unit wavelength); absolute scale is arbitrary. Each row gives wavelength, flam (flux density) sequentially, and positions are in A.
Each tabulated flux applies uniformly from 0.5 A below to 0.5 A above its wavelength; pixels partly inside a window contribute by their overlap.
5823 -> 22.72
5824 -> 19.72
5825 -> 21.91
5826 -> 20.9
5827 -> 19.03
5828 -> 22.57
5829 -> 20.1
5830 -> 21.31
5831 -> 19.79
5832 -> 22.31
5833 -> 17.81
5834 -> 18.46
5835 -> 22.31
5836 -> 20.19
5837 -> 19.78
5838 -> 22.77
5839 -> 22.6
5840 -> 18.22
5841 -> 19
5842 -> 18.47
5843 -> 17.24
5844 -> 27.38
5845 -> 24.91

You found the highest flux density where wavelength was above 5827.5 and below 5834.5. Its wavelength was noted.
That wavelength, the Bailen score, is 5828 A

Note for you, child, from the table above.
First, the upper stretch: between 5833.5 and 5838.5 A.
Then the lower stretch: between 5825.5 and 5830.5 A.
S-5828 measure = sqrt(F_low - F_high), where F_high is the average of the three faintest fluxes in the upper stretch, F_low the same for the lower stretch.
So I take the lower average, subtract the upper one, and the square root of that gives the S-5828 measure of 0.73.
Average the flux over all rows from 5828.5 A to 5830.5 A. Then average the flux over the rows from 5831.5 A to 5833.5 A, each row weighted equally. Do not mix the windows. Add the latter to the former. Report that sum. 40.8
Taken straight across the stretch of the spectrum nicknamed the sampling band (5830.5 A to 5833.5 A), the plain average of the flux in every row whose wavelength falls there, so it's 20.0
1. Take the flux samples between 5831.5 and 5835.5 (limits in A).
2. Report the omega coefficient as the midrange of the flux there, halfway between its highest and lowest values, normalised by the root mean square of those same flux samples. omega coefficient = 0.99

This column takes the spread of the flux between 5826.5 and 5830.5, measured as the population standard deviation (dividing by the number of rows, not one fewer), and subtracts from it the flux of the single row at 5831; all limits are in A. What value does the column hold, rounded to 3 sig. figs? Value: -18.5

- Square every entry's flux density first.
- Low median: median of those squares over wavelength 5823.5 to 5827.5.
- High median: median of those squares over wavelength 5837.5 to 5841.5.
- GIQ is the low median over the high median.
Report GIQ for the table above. 0.95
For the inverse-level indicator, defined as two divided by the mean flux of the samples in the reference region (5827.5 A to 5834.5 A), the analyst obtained 0.098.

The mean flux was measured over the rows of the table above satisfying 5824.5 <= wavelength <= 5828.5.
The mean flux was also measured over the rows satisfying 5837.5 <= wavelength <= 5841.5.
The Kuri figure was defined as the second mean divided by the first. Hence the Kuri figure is 0.98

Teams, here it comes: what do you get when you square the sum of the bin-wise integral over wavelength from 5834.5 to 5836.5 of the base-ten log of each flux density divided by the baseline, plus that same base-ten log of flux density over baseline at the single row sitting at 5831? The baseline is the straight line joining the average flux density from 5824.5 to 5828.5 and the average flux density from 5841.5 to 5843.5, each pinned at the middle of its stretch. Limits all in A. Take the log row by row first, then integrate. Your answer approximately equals 0.0056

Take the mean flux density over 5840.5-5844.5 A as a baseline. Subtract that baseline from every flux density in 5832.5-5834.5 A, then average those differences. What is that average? -2.4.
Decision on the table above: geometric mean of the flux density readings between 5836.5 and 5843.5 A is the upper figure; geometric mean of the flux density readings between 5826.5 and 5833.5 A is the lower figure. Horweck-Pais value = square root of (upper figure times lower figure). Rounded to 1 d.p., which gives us 20.0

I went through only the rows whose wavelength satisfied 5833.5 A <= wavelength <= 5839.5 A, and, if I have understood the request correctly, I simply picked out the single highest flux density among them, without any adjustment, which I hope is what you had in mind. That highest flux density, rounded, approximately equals 22.77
